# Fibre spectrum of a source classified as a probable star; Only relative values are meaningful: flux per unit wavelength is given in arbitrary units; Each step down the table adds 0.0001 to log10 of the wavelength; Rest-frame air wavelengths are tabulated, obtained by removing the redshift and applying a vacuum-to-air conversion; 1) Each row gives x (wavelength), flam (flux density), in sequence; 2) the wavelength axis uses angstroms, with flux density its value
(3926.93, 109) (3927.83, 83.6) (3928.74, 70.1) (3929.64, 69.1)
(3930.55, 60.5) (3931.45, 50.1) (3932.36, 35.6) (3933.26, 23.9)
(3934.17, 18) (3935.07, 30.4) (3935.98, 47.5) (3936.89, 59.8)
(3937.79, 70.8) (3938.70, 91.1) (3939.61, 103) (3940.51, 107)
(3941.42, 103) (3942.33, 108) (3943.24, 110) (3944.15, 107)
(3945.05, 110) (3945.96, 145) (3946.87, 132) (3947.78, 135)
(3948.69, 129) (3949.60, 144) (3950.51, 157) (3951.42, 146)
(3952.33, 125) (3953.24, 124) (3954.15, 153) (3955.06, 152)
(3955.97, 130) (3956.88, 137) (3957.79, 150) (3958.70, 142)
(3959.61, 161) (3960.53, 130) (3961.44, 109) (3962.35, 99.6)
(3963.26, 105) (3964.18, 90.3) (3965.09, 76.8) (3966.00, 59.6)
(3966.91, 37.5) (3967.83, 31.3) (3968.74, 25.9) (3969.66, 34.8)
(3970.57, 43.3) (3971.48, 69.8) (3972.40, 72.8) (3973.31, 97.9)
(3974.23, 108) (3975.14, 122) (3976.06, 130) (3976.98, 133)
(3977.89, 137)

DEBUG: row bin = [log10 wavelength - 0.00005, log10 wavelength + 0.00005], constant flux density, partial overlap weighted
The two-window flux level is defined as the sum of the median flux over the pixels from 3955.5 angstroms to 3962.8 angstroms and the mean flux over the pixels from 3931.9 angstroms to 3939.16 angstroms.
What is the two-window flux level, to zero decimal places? 181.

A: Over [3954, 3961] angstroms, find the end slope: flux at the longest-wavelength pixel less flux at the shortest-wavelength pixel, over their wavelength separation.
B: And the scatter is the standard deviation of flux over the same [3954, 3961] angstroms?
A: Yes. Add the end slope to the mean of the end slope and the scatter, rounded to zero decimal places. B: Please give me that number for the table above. 0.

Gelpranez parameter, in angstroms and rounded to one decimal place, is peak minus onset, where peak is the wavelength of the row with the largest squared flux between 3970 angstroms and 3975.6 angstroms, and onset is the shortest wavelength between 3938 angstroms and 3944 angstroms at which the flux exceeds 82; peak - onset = 36.4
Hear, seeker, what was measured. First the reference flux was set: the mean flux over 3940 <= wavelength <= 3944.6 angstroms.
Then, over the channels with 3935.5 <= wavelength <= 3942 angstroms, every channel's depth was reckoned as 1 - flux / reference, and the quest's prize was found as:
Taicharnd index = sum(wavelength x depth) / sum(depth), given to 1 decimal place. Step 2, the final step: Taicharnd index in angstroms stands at 3937.1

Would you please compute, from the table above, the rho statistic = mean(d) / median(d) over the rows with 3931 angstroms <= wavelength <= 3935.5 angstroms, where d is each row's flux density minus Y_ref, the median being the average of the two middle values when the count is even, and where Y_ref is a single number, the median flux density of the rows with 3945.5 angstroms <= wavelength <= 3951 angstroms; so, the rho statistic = 0.99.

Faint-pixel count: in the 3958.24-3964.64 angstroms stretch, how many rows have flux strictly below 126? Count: 4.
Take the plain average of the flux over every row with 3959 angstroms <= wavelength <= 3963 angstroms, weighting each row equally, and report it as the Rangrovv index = 125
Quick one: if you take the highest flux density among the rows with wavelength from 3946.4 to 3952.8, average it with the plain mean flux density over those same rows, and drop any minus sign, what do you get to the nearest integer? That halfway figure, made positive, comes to 148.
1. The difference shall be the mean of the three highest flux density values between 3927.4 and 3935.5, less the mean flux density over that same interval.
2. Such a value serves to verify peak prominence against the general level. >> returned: 25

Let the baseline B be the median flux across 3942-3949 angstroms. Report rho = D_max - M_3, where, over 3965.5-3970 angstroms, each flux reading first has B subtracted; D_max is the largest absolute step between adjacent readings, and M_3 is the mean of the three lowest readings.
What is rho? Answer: 111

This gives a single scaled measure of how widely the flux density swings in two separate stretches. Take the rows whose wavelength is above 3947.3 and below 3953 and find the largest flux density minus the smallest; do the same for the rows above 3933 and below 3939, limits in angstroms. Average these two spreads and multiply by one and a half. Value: 79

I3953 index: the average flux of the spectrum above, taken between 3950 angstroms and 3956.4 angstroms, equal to 141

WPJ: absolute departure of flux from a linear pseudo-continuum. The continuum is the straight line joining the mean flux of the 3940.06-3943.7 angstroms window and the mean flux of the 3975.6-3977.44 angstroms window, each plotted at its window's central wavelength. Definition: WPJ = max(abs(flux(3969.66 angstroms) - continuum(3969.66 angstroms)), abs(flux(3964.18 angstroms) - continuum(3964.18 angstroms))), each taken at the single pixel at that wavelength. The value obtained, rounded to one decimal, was 91.8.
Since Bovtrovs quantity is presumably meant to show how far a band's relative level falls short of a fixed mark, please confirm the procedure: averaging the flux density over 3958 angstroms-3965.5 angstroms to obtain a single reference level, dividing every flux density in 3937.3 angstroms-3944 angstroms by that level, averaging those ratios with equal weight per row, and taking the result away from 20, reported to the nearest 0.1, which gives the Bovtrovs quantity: 19.1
